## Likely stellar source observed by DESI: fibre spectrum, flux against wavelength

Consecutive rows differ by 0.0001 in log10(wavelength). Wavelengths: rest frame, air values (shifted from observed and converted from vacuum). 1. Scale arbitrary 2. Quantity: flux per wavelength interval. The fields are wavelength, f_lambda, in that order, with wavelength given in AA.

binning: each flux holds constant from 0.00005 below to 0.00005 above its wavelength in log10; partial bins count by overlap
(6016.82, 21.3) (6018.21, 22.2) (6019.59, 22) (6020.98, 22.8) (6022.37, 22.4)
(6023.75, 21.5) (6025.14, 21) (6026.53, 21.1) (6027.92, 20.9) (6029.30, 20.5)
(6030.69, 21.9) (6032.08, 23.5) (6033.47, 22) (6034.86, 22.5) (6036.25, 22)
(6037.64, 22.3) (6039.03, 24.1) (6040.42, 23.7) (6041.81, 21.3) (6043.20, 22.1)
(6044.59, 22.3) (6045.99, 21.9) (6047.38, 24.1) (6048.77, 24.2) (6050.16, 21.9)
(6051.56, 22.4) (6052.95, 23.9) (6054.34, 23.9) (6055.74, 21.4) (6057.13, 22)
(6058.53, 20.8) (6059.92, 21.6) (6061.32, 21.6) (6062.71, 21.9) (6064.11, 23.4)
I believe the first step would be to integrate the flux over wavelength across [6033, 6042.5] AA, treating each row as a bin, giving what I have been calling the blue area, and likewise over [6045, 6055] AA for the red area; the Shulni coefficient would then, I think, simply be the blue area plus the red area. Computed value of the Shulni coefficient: 446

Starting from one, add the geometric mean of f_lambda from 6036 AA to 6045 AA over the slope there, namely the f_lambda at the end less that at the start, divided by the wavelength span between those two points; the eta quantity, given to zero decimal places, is 627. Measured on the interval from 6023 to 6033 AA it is 90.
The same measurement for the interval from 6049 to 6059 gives -169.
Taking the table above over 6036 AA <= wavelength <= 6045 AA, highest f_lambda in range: 24.1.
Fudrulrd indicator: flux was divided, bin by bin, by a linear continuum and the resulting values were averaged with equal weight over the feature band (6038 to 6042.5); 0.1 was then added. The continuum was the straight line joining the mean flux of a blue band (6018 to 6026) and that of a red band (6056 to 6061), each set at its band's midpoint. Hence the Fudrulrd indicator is 1.16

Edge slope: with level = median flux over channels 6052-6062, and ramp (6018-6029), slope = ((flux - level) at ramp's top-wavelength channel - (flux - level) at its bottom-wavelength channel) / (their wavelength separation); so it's -0.13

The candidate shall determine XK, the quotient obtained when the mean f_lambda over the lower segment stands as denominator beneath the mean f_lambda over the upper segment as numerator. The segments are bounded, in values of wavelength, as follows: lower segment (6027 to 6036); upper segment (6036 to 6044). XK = 1.03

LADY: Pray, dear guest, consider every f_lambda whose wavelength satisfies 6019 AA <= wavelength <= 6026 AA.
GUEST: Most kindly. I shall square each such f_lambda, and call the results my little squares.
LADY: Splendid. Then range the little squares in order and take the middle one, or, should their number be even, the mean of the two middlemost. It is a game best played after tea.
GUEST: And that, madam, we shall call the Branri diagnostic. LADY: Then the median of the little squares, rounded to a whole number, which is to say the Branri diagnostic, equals 484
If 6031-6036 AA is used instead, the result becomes 506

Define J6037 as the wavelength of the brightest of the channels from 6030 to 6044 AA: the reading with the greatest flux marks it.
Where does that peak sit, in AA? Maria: 6039.03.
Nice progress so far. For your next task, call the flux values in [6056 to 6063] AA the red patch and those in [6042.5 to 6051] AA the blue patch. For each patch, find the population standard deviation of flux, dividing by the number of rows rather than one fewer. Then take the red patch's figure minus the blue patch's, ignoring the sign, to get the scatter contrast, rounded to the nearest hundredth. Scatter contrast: 0.58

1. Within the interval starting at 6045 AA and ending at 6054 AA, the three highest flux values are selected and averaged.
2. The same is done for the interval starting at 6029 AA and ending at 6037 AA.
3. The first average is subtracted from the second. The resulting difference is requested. -1.40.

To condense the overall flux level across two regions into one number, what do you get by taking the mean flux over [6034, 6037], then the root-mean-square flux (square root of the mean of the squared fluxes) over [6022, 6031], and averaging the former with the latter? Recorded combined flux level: 21.8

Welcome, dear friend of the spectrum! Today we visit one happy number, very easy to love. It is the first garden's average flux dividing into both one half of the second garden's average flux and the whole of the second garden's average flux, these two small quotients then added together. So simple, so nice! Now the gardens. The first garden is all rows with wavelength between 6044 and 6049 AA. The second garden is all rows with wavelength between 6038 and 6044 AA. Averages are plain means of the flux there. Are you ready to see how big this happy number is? 1.48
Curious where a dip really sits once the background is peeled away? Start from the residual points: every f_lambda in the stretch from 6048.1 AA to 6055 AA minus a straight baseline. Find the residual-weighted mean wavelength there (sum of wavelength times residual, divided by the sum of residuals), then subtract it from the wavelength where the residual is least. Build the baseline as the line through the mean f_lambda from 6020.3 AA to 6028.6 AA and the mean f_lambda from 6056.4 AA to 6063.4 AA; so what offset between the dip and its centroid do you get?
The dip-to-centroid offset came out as -1.6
